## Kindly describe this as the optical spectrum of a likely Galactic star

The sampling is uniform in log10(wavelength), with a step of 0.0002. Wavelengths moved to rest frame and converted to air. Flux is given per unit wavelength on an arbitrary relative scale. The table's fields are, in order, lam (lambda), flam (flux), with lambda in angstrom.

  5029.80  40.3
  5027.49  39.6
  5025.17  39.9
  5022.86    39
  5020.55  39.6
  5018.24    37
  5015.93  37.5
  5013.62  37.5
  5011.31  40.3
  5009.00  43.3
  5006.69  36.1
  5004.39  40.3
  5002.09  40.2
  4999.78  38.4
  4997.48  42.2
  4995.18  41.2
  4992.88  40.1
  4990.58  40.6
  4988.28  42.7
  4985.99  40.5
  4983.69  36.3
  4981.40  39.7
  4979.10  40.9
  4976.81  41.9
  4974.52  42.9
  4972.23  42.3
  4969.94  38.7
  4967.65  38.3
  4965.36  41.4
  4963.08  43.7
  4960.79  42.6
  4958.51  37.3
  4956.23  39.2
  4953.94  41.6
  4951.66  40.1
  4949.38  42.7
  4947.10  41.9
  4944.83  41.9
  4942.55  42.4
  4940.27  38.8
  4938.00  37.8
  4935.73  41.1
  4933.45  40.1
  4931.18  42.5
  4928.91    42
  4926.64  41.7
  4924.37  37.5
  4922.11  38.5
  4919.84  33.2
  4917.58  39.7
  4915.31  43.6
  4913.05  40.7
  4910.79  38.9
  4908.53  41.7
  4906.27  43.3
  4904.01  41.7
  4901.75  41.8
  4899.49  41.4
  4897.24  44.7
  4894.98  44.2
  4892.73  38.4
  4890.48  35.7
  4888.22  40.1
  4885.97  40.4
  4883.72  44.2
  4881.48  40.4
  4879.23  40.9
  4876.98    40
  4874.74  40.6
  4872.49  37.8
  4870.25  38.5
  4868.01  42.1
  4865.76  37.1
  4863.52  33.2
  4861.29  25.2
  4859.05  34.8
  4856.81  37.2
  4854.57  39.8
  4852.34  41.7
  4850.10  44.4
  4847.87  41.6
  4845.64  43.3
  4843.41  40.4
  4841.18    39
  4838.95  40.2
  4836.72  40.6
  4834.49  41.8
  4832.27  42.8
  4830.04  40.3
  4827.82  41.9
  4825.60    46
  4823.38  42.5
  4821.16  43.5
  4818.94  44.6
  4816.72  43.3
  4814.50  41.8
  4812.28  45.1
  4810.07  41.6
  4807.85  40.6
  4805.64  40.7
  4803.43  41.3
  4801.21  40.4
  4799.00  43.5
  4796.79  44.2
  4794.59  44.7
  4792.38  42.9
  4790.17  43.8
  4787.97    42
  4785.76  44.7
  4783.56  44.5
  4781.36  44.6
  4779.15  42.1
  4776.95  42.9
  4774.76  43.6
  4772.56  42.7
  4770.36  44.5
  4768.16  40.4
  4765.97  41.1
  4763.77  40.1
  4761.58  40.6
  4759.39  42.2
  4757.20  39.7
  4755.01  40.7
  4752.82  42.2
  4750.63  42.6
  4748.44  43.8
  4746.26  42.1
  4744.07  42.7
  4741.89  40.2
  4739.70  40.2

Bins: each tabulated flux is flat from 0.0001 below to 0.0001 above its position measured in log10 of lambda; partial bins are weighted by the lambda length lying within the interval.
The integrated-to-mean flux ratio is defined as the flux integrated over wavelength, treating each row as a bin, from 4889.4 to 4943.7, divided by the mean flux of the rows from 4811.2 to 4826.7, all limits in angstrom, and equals 50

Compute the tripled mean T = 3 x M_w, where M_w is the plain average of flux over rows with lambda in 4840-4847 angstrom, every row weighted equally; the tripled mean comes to 123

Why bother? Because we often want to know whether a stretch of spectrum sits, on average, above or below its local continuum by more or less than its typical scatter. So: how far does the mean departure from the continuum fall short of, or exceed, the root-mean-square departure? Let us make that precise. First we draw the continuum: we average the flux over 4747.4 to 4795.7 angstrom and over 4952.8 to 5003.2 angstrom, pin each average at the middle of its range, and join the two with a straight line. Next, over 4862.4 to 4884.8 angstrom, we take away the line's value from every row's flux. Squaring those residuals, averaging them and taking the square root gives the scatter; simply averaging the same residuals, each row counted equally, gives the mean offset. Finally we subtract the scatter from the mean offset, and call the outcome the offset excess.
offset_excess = -5.7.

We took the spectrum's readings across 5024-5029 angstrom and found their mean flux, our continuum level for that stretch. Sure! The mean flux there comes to 39.8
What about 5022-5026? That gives 39.5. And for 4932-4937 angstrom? 40.6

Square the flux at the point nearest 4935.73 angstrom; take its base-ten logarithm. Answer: 3.23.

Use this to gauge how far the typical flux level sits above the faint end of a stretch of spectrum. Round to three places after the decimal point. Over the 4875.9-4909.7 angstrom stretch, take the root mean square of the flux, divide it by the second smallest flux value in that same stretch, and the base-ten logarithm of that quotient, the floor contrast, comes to 0.032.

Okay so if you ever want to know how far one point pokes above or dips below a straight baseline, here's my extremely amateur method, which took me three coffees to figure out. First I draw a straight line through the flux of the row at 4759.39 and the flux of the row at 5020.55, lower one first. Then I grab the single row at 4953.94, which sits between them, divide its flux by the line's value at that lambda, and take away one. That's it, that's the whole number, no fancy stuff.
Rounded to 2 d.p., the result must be 0.03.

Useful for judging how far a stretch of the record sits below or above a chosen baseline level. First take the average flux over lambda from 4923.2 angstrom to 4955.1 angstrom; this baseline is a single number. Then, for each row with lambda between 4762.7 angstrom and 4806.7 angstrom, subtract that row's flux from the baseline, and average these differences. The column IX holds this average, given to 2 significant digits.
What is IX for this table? -1.9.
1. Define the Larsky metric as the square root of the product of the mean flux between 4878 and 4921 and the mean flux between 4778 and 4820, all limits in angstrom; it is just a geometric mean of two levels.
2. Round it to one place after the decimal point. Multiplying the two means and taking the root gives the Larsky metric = 41.9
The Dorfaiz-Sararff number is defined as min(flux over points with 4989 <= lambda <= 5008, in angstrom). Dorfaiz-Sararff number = 36.1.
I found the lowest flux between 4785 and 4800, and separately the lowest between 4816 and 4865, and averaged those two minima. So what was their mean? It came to 33.6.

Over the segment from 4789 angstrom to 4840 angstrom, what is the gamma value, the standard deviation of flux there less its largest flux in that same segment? -44.3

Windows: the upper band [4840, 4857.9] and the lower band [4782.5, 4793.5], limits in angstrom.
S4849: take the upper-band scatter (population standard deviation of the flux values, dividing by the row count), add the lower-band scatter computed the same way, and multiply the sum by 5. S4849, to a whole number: 16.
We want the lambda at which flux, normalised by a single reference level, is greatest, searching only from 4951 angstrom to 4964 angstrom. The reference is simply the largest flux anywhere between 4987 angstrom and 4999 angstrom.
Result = 4963.08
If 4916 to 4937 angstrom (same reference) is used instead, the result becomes 4931.18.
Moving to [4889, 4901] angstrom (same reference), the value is 4897.24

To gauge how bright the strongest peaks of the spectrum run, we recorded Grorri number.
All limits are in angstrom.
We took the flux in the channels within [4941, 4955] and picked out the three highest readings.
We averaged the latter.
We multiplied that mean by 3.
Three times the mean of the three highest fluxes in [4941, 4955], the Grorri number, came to 127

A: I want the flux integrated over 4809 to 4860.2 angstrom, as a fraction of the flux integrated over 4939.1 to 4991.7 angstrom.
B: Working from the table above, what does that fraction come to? 0.99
